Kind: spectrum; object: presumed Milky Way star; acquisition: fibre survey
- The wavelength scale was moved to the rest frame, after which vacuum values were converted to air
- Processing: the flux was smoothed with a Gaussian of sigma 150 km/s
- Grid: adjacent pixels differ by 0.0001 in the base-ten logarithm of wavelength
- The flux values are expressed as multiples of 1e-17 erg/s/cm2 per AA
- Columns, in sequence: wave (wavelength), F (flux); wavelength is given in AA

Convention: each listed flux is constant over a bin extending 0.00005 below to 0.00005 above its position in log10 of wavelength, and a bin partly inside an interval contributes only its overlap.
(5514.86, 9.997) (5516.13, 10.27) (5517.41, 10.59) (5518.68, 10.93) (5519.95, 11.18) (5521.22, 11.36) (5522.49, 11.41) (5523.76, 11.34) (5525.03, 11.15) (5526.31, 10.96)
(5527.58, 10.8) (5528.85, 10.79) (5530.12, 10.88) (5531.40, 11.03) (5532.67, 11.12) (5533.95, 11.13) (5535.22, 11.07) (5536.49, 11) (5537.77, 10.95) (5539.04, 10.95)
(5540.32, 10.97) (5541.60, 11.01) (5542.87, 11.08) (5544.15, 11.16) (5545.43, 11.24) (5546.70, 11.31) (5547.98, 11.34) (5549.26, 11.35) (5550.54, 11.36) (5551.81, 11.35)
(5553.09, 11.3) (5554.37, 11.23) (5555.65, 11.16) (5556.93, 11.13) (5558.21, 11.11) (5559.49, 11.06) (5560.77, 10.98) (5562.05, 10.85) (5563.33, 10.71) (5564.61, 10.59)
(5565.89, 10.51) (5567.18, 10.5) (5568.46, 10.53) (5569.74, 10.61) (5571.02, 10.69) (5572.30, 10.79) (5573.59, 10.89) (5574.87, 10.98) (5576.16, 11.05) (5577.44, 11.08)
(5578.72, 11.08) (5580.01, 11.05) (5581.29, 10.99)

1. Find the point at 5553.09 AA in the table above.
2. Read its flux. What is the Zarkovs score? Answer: 11.3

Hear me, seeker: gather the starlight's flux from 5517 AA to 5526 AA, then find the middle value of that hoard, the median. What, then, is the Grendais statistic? 11.2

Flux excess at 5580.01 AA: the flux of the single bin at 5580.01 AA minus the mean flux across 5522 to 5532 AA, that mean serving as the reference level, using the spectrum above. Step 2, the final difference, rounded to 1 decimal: 0.0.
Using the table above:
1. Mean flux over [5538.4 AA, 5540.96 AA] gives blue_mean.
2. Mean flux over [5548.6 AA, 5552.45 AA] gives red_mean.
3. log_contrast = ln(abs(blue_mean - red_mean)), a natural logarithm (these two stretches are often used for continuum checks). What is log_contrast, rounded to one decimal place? -0.9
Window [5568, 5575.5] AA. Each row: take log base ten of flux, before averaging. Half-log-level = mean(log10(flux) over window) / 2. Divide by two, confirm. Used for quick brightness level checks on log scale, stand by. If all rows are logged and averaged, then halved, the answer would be 0.516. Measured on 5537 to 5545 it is 0.521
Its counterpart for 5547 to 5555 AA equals 0.527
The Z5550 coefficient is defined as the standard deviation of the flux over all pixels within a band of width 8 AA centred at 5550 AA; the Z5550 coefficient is 0.02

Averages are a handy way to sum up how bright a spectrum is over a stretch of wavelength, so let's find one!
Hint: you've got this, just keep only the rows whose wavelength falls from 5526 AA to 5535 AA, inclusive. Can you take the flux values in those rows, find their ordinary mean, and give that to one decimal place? 11.0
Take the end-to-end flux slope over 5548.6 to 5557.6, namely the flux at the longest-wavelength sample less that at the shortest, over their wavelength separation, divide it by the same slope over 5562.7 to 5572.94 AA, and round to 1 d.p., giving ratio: -3.2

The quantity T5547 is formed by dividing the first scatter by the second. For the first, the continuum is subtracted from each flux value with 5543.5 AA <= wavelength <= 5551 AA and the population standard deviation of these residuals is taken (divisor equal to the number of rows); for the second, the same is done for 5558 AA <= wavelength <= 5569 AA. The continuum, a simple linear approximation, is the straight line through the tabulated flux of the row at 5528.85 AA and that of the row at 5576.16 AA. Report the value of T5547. 0.24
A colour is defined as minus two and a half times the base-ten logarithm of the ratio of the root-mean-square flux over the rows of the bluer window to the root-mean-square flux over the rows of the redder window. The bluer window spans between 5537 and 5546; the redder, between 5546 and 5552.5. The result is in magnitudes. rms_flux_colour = 0.03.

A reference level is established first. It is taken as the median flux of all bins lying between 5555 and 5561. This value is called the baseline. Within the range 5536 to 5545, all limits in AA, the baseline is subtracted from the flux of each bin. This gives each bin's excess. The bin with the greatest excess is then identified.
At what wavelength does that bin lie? 5544.15 AA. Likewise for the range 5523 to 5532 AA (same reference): 5523.76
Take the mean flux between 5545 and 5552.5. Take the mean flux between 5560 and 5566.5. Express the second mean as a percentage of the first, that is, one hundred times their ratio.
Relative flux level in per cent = 95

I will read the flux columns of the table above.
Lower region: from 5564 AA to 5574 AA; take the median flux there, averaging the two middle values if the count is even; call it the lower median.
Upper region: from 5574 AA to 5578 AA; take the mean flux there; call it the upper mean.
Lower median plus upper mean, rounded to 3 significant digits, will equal 21.6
